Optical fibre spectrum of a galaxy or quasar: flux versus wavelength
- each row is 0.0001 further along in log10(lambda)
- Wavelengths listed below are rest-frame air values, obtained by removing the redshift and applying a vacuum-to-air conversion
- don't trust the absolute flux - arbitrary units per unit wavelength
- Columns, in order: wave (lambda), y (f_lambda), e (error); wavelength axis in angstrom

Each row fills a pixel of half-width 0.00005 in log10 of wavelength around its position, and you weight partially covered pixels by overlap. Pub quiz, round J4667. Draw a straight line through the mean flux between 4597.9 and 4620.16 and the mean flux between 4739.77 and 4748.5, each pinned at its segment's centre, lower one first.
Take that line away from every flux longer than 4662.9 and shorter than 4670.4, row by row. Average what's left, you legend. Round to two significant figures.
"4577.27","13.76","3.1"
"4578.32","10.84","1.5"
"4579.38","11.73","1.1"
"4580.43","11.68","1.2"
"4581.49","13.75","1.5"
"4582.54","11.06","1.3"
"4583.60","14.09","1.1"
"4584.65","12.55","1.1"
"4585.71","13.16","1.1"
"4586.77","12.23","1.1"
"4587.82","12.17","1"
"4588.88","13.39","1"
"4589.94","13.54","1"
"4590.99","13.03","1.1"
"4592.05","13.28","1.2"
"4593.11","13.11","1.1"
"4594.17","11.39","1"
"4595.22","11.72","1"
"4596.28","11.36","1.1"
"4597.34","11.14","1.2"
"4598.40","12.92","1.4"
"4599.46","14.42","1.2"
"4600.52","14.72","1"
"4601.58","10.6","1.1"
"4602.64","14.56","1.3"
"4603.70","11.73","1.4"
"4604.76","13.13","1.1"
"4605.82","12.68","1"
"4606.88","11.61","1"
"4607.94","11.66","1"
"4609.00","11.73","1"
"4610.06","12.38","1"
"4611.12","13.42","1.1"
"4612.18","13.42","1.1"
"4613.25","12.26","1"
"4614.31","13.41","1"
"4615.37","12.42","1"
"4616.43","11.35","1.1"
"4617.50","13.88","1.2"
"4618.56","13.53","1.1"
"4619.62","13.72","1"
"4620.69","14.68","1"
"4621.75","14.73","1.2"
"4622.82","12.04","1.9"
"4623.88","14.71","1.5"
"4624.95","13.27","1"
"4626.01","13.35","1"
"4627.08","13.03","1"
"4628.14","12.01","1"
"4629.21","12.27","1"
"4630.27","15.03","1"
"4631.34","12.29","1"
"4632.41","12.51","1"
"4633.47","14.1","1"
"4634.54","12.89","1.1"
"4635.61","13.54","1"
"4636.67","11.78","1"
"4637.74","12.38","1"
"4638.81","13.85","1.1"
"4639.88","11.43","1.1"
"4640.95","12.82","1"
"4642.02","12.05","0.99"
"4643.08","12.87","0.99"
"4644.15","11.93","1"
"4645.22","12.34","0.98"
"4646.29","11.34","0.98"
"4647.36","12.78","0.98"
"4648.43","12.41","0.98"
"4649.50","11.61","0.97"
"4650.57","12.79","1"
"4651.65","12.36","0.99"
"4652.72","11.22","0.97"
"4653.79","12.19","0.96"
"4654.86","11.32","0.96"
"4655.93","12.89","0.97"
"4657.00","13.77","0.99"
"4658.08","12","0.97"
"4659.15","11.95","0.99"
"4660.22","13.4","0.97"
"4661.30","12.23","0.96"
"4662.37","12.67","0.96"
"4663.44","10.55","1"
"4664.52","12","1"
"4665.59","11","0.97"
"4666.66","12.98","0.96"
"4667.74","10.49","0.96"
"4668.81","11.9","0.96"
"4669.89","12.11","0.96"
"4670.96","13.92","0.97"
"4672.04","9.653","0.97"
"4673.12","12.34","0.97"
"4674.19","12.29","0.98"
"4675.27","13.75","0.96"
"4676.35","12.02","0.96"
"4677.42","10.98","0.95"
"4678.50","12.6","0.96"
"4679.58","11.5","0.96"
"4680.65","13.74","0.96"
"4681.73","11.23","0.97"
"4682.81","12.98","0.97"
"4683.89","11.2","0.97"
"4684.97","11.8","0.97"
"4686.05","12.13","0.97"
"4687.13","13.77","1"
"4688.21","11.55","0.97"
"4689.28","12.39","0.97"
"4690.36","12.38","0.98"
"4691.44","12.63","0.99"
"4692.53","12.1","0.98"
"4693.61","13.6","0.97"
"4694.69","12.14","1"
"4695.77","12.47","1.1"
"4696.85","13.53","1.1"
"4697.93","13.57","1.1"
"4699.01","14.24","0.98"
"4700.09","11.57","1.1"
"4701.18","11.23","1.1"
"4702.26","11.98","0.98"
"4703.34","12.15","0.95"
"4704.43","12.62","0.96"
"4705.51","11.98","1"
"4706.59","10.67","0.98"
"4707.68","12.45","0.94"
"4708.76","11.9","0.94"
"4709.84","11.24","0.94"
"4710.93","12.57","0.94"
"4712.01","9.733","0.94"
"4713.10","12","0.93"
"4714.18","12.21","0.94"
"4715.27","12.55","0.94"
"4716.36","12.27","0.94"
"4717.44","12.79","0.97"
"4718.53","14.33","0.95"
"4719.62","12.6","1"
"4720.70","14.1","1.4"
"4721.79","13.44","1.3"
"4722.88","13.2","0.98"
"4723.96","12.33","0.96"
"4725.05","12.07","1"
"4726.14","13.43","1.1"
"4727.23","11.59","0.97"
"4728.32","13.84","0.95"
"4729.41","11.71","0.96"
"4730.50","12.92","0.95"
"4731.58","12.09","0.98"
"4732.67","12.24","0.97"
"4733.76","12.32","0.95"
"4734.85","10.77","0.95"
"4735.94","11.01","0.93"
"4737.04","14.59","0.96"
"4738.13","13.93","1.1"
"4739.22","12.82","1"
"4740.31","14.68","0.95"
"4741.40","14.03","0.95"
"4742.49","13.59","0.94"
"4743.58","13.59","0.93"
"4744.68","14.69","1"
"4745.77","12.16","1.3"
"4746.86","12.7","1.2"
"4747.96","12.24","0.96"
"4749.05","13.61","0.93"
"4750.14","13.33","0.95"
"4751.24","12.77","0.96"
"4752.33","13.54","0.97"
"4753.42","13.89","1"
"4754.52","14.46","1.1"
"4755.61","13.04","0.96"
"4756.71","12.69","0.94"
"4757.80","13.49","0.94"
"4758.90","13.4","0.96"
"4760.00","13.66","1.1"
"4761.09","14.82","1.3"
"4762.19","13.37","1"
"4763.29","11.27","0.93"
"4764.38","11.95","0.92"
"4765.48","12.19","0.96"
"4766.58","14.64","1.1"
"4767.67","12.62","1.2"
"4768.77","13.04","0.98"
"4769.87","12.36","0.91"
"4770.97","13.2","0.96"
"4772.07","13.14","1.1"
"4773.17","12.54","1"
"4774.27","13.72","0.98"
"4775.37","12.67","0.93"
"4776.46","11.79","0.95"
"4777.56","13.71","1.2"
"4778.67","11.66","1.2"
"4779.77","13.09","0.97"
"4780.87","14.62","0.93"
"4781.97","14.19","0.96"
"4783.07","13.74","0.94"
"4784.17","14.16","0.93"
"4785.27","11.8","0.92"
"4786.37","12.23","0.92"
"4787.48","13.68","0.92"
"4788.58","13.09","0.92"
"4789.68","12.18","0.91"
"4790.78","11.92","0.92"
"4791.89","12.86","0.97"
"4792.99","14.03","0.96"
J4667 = -1.5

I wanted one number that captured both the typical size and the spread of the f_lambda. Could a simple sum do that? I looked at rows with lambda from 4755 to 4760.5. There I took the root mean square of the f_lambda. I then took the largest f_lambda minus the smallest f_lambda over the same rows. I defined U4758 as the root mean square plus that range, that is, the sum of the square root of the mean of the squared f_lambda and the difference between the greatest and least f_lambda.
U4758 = 14.2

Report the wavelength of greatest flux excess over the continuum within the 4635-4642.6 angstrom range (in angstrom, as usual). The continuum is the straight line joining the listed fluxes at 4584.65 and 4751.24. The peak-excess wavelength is 4638.81 angstrom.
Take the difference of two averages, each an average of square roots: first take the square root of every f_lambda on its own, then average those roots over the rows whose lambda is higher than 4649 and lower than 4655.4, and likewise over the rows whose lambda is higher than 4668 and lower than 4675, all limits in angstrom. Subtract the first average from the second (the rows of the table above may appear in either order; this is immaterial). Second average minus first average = 0.0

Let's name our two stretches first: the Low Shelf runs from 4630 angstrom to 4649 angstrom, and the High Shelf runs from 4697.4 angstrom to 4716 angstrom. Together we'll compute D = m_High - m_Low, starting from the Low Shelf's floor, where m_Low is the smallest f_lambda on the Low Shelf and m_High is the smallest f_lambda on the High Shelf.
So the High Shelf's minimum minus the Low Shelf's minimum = -1.6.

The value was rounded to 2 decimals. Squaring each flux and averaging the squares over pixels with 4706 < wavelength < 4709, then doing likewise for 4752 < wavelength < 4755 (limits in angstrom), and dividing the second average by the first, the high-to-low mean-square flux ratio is 1.43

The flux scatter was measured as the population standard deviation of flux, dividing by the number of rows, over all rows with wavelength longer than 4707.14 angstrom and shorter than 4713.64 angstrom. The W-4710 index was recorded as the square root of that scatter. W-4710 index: 0.98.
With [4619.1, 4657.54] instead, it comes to 1.01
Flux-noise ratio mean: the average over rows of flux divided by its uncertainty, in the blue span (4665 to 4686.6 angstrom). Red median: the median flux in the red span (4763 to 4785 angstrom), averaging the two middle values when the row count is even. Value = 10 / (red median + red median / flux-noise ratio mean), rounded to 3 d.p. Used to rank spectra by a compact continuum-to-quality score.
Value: 0.709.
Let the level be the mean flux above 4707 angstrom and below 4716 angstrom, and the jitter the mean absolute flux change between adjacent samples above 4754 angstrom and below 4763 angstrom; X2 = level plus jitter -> 12.6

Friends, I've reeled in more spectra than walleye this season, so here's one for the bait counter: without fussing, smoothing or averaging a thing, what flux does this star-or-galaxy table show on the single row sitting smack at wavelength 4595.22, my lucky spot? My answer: 11.72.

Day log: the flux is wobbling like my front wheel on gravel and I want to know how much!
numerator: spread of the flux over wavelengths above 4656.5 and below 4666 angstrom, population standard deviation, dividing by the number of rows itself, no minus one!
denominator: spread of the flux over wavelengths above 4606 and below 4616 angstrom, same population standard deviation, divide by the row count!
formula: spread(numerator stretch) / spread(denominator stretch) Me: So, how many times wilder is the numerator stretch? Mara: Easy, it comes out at 1.34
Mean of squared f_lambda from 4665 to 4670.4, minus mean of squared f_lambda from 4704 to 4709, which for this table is -5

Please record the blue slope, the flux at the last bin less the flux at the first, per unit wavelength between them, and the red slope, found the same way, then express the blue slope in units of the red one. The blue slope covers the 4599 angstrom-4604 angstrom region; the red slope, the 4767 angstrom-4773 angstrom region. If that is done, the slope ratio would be -5.4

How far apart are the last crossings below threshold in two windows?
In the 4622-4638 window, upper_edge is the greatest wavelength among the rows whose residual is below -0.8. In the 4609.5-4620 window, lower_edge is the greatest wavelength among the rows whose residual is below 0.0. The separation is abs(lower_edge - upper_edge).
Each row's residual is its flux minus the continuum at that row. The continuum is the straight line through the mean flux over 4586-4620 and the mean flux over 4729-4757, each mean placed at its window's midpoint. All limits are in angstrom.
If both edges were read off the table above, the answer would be 20.2 angstrom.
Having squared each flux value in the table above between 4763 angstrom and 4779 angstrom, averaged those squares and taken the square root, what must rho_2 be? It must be 12.7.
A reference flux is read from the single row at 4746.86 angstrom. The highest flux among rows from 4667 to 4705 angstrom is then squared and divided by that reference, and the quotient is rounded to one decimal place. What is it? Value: 16.0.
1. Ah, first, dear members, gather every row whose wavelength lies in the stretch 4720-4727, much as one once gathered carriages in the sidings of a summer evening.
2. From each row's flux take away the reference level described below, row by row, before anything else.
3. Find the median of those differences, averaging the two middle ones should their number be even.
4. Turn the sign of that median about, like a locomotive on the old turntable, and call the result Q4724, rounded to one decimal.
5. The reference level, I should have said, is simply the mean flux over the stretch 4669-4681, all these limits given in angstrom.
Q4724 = -1.1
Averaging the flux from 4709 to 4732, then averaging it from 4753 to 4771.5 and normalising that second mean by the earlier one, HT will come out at 1.05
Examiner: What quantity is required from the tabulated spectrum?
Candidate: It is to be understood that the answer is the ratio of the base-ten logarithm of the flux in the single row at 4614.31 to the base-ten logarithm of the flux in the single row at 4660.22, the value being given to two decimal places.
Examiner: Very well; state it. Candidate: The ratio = 1.00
